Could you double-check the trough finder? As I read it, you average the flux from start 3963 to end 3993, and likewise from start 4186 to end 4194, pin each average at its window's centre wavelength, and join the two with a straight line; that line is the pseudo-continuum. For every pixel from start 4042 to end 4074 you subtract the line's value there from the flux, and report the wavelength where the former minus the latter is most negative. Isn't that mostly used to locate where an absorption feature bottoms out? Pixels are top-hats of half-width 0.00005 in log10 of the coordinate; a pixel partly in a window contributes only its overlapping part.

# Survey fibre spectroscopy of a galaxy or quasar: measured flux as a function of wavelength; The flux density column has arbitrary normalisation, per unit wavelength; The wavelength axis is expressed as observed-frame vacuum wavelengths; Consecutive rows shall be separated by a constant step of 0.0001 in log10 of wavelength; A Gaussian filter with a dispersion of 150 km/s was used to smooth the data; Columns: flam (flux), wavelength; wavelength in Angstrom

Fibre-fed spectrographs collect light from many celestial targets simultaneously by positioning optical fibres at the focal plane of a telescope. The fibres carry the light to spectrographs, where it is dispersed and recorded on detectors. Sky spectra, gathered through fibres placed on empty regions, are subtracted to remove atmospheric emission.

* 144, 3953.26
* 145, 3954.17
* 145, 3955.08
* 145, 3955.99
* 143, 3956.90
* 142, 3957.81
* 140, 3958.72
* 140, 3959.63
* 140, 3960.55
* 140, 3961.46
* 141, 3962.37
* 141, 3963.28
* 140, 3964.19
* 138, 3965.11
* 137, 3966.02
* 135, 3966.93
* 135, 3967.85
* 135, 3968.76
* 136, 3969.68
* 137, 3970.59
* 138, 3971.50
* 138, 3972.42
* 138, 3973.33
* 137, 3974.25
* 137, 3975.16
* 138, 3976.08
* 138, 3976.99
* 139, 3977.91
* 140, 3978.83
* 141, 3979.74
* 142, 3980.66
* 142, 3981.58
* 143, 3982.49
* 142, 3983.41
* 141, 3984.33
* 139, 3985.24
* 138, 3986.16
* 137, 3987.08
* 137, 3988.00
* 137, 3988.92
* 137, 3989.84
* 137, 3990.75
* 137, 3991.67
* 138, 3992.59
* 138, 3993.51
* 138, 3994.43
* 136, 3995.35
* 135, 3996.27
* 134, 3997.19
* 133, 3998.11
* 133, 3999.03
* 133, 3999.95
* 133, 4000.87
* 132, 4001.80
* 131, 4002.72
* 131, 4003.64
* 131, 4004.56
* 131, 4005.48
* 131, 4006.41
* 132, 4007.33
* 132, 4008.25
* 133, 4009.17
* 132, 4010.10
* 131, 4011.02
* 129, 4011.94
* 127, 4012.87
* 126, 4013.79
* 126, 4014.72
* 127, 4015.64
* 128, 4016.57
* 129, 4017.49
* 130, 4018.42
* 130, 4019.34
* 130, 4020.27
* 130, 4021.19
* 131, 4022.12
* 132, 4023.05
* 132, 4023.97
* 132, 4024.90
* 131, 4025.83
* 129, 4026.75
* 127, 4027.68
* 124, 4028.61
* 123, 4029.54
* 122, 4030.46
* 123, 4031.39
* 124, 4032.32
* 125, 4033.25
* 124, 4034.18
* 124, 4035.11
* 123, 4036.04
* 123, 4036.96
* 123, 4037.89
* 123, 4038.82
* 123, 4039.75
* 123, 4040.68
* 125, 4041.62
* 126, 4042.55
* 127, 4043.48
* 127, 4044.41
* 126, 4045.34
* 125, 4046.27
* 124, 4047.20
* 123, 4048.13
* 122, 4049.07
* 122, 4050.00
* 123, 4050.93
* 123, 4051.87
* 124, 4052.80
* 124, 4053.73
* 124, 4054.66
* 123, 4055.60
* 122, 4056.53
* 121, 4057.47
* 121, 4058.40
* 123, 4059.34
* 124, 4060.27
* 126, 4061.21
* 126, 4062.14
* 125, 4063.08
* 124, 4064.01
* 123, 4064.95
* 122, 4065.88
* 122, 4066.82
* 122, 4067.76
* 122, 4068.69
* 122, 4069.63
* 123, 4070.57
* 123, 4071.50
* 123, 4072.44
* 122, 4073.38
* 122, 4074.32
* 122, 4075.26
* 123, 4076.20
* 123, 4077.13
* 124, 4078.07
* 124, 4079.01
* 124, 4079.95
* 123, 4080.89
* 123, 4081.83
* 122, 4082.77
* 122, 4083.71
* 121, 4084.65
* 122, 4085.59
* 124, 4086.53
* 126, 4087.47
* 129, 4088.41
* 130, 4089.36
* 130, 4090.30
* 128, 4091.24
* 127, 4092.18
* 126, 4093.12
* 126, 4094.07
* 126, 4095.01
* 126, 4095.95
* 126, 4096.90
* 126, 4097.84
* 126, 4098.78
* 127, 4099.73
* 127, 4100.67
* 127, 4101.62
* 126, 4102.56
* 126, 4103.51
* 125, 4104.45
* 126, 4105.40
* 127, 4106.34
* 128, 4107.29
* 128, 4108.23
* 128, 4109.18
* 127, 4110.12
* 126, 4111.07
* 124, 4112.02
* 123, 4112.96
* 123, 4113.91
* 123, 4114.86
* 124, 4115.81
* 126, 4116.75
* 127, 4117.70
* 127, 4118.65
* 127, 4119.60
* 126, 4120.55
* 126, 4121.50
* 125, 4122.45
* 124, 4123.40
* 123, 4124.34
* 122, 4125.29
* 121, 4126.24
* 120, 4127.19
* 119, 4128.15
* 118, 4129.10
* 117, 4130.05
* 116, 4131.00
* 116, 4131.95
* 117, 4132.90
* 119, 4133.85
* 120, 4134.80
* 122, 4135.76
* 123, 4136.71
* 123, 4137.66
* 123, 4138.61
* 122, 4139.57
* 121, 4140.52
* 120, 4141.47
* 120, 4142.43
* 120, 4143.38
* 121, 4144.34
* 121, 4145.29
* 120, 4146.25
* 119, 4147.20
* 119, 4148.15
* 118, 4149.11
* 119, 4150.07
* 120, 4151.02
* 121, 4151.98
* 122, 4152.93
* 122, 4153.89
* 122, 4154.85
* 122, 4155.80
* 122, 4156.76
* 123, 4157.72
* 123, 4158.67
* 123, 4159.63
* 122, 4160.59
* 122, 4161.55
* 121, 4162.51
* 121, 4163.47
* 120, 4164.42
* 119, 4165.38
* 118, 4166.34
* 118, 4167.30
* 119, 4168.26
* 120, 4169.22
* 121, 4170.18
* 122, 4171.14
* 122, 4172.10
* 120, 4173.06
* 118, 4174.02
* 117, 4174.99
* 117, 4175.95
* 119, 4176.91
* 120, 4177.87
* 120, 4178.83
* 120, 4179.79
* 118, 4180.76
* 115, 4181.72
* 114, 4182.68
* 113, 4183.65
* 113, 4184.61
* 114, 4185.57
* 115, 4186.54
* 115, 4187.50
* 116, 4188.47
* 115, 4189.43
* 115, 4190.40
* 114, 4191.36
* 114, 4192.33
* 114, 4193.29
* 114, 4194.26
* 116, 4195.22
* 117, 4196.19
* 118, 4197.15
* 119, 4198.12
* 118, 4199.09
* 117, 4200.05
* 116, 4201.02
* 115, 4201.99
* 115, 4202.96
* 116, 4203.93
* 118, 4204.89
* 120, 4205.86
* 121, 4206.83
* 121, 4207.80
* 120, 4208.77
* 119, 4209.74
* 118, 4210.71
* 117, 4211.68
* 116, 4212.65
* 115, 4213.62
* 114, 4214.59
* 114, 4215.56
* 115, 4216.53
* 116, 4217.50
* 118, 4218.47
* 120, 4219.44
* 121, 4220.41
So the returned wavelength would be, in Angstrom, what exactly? 4057.47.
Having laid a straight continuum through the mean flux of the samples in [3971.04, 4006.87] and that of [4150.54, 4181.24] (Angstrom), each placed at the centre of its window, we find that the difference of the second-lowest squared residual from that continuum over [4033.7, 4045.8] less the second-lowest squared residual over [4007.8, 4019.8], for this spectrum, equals 14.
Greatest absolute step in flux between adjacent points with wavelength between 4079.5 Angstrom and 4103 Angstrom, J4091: 3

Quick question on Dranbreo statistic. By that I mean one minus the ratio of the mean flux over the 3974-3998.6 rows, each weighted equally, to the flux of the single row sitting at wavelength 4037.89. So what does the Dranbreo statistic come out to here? -0.12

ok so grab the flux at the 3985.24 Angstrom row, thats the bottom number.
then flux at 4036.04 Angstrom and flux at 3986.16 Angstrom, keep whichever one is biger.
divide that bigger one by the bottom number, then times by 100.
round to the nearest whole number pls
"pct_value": 99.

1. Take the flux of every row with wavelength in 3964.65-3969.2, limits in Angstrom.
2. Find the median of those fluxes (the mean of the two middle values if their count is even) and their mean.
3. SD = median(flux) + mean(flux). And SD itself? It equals 271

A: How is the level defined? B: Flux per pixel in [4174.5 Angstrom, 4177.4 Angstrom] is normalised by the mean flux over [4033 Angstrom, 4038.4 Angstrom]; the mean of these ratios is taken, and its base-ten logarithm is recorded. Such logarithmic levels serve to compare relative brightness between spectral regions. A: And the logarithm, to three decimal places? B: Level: -0.022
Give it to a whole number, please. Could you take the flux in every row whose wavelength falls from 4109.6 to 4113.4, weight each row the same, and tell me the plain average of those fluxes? 125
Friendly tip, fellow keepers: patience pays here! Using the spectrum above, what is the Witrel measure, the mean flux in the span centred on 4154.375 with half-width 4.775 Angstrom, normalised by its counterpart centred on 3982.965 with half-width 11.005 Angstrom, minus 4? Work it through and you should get -3.12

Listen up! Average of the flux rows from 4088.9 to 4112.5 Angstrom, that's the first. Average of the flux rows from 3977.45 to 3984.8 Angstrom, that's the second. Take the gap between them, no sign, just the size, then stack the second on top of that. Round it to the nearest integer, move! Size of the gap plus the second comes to 156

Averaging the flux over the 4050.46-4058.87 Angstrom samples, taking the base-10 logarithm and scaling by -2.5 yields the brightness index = -5.22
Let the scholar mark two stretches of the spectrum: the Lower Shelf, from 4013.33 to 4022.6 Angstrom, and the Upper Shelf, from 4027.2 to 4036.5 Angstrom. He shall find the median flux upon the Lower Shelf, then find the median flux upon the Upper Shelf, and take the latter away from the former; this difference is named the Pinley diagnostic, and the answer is 5.5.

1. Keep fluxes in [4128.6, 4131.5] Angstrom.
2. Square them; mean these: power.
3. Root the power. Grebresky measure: 117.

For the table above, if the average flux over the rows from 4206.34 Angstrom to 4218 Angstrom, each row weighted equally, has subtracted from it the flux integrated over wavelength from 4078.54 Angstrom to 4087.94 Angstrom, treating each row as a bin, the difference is -1040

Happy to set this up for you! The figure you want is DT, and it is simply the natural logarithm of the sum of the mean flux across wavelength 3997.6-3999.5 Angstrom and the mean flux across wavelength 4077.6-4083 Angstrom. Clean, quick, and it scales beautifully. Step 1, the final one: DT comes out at 5.55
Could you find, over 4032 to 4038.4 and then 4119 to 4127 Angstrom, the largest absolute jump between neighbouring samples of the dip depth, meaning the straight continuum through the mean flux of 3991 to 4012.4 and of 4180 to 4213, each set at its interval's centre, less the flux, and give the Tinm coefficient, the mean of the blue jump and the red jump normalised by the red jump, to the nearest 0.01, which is 1.09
